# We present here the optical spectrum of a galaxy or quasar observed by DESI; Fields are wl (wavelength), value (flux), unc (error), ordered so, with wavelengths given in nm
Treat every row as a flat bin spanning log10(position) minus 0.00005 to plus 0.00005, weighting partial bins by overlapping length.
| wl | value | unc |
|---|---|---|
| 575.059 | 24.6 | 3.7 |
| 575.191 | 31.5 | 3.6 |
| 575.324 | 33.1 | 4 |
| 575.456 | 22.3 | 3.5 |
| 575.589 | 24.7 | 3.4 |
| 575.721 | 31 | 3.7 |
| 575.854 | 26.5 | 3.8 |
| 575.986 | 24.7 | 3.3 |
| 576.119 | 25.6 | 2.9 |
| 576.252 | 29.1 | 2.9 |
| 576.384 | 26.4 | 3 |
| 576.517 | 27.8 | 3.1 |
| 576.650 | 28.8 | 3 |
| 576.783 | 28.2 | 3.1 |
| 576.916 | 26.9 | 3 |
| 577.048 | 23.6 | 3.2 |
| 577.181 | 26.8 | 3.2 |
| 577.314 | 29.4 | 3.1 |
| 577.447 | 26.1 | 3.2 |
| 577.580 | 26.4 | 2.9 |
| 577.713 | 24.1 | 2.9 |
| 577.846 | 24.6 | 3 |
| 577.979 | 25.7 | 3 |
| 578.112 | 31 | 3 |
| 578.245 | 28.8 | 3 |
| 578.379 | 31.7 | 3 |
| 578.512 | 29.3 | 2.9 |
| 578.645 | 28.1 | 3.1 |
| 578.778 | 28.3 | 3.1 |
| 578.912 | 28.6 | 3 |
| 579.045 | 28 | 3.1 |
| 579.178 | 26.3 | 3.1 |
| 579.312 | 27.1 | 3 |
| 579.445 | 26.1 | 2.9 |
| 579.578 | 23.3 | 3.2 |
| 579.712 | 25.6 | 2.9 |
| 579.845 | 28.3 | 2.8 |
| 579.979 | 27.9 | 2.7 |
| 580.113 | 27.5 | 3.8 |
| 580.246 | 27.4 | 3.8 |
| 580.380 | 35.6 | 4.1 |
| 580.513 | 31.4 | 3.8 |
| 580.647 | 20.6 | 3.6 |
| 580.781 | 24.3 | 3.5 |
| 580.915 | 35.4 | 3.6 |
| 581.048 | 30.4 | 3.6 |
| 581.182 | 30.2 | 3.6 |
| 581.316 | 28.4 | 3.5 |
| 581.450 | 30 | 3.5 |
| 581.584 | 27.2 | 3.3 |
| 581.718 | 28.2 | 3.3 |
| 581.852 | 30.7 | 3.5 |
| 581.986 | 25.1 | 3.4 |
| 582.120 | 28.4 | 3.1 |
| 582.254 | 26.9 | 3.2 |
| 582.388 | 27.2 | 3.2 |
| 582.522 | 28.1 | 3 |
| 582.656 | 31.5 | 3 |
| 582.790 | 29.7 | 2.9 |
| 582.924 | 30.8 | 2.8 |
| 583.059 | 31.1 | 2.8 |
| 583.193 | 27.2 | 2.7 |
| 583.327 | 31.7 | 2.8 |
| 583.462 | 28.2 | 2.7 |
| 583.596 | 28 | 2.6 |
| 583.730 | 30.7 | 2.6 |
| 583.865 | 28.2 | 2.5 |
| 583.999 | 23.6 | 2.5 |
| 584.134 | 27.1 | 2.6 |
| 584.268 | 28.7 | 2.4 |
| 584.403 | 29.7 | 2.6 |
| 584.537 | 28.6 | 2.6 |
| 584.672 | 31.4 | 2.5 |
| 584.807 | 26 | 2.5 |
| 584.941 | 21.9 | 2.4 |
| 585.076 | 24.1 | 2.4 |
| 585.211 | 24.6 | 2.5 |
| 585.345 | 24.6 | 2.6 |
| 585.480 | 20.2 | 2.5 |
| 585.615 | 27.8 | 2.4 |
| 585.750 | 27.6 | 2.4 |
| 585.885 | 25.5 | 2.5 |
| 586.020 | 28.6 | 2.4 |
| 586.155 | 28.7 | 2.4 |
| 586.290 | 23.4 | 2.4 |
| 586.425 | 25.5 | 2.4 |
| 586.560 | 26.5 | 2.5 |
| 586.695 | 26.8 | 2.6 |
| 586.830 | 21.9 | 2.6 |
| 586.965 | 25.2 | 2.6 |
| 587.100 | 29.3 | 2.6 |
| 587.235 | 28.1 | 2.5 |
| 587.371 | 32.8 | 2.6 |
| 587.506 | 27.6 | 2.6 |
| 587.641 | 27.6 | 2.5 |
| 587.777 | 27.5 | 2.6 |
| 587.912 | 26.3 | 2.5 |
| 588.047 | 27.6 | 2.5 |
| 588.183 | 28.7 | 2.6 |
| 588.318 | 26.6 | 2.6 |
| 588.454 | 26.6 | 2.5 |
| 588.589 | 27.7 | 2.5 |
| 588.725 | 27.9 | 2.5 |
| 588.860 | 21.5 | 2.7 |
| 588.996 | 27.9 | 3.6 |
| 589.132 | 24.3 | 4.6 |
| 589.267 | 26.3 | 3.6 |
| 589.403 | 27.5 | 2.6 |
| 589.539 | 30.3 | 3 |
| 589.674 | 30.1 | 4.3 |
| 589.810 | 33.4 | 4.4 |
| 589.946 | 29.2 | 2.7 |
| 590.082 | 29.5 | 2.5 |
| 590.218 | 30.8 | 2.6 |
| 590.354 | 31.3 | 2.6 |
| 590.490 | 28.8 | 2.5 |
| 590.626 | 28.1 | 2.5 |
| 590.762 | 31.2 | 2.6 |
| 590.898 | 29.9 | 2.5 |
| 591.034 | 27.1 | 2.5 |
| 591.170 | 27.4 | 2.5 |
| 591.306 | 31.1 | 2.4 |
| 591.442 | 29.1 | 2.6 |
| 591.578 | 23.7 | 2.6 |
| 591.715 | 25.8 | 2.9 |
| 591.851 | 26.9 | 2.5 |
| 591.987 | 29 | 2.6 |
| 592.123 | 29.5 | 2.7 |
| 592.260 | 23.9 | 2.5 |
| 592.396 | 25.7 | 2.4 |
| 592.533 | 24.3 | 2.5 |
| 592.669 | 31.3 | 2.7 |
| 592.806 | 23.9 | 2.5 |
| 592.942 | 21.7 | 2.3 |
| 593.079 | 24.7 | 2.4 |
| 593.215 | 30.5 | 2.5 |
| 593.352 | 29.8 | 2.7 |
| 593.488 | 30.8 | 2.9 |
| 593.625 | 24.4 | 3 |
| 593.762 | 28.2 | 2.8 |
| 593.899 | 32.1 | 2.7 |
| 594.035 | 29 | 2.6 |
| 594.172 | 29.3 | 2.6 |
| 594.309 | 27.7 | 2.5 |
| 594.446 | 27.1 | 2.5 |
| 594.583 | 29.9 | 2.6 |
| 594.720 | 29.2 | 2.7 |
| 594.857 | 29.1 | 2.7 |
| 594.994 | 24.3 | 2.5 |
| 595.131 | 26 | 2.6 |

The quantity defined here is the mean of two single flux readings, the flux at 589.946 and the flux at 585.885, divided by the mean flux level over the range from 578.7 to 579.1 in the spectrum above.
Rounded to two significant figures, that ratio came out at 0.97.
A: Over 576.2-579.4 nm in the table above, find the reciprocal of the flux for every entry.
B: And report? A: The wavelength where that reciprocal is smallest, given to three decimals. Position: 578.379 nm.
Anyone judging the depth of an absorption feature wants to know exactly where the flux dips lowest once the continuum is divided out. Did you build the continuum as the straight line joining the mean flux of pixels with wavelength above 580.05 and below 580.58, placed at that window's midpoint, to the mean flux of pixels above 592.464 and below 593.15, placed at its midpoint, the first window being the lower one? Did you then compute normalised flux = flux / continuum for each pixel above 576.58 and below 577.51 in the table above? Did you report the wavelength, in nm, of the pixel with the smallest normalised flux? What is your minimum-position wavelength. 577.048 nm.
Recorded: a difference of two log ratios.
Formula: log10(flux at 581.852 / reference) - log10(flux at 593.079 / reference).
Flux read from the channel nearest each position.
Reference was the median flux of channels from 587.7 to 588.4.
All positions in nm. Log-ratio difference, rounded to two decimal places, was 0.09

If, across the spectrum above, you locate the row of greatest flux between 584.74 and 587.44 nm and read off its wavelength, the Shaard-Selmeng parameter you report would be 587.371 nm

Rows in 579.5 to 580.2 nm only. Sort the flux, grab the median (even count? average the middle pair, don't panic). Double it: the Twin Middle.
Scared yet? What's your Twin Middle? 55.0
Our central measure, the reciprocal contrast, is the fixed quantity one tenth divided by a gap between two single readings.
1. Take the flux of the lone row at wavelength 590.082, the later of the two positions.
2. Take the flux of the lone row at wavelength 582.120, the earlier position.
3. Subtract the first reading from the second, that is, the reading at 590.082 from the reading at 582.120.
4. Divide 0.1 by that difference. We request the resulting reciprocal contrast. -0.091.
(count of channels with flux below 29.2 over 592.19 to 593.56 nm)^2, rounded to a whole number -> 36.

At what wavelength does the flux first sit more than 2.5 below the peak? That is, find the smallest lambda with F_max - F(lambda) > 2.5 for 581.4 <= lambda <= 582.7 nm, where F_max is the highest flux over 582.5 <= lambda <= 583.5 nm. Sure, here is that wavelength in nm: 581.584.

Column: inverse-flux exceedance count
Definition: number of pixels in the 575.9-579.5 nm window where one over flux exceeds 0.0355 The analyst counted 17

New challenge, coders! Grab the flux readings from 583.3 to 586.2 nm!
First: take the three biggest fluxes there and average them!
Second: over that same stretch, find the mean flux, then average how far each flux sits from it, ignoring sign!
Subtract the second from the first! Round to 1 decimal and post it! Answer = 28.9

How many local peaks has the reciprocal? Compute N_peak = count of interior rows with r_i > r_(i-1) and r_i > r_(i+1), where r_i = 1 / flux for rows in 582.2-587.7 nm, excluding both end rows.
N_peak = 11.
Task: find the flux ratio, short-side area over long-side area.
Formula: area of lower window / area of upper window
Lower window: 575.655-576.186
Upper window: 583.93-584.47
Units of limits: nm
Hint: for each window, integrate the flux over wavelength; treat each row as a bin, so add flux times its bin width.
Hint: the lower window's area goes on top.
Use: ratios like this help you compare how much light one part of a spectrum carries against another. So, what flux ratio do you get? 0.97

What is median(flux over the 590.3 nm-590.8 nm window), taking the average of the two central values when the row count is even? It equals 30.0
